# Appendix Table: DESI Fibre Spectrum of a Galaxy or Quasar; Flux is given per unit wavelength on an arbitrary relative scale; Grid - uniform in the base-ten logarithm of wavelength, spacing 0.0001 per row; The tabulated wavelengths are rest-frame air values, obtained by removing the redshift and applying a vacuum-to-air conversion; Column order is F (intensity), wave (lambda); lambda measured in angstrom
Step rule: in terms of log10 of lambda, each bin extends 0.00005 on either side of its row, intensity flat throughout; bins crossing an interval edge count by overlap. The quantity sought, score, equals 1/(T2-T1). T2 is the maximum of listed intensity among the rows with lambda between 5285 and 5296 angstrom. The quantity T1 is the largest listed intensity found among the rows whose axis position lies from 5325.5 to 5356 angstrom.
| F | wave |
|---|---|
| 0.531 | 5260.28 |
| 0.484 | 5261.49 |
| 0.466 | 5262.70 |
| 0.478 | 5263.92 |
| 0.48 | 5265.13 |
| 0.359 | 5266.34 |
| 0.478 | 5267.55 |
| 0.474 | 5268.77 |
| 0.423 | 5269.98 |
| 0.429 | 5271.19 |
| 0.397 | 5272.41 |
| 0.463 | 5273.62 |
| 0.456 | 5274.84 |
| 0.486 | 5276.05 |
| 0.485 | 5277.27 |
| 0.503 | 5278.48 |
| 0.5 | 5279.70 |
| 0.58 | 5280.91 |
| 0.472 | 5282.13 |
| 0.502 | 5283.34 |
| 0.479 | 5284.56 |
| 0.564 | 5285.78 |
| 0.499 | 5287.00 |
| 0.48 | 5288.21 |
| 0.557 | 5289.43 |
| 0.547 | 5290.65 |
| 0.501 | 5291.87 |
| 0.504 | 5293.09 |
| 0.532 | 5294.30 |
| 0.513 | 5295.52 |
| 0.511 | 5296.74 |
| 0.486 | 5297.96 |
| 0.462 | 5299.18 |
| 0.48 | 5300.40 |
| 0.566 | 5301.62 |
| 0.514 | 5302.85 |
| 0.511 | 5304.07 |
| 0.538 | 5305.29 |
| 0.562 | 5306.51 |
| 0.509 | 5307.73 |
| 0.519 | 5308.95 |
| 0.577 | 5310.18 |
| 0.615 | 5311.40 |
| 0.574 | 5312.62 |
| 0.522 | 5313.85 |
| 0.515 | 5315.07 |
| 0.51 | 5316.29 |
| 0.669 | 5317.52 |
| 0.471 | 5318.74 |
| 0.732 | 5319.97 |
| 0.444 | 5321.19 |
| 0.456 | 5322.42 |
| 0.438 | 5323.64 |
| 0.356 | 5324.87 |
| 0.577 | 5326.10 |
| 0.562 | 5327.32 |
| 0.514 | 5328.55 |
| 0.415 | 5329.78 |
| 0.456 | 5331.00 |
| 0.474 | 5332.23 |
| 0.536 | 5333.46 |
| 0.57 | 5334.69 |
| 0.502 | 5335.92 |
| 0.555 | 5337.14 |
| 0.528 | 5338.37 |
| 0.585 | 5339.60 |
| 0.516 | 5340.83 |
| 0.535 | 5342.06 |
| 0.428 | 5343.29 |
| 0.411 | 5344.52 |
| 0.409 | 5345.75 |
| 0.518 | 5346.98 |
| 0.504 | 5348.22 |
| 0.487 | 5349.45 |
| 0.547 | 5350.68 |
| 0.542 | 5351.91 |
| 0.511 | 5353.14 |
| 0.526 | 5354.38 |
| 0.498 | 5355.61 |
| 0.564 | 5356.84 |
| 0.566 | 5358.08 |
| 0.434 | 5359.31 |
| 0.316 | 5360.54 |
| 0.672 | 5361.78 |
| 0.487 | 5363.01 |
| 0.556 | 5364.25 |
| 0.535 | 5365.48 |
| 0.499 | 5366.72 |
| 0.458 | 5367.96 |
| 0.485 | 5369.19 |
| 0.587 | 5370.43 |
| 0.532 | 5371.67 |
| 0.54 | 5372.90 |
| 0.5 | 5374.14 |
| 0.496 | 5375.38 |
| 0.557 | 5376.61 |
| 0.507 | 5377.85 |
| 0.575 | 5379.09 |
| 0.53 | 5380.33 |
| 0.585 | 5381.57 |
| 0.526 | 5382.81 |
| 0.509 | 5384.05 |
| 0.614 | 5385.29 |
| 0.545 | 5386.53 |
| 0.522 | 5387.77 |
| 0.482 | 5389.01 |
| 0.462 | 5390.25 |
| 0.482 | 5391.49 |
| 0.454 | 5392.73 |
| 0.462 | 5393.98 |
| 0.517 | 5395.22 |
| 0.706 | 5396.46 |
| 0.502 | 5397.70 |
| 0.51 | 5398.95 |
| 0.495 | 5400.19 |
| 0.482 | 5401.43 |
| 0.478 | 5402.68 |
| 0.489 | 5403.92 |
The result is -48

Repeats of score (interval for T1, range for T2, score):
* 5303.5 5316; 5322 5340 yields -33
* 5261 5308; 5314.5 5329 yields 7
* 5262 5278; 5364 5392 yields 8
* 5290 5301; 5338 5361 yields 26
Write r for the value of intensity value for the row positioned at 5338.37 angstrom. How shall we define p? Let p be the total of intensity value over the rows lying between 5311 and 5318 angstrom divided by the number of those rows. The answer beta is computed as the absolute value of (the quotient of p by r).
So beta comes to 1.07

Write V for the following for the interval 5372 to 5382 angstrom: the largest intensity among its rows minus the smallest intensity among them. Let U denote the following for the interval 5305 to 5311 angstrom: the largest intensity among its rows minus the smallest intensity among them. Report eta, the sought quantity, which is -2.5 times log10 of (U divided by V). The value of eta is 0.3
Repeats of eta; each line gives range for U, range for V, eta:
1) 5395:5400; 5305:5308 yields -1.5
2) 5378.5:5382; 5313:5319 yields 1.4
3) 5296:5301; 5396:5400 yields 1.5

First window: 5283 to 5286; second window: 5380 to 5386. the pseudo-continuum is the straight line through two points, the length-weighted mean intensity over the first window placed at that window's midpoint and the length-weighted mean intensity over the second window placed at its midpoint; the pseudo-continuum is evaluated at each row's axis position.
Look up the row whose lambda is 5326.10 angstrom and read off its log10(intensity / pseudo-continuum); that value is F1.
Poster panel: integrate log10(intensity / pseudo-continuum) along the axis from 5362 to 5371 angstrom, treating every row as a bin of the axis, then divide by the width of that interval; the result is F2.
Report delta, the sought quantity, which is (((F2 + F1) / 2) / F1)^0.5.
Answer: 0.47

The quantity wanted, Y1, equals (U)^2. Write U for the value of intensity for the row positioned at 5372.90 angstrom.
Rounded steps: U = 0.54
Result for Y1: 0.29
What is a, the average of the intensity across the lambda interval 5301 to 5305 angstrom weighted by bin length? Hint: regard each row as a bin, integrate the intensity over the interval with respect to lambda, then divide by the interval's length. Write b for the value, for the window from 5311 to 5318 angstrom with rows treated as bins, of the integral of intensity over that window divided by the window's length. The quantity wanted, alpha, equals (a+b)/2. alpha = 0.55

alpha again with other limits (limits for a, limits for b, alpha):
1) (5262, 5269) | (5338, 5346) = 0.47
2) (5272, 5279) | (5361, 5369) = 0.50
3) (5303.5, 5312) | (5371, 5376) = 0.53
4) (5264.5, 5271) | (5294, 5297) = 0.48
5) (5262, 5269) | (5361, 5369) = 0.49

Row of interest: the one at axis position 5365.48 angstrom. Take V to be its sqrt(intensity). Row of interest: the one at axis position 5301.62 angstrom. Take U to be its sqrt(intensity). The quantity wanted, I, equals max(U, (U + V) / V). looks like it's 2.03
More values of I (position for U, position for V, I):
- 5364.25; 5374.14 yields 2.05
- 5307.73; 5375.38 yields 2.01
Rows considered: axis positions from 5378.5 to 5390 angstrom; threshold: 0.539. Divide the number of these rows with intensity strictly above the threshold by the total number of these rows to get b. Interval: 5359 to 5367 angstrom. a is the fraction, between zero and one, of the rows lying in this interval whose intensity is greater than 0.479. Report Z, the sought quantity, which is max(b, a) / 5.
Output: 0.143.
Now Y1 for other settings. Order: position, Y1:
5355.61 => 0.25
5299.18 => 0.21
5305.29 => 0.29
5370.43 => 0.34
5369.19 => 0.24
